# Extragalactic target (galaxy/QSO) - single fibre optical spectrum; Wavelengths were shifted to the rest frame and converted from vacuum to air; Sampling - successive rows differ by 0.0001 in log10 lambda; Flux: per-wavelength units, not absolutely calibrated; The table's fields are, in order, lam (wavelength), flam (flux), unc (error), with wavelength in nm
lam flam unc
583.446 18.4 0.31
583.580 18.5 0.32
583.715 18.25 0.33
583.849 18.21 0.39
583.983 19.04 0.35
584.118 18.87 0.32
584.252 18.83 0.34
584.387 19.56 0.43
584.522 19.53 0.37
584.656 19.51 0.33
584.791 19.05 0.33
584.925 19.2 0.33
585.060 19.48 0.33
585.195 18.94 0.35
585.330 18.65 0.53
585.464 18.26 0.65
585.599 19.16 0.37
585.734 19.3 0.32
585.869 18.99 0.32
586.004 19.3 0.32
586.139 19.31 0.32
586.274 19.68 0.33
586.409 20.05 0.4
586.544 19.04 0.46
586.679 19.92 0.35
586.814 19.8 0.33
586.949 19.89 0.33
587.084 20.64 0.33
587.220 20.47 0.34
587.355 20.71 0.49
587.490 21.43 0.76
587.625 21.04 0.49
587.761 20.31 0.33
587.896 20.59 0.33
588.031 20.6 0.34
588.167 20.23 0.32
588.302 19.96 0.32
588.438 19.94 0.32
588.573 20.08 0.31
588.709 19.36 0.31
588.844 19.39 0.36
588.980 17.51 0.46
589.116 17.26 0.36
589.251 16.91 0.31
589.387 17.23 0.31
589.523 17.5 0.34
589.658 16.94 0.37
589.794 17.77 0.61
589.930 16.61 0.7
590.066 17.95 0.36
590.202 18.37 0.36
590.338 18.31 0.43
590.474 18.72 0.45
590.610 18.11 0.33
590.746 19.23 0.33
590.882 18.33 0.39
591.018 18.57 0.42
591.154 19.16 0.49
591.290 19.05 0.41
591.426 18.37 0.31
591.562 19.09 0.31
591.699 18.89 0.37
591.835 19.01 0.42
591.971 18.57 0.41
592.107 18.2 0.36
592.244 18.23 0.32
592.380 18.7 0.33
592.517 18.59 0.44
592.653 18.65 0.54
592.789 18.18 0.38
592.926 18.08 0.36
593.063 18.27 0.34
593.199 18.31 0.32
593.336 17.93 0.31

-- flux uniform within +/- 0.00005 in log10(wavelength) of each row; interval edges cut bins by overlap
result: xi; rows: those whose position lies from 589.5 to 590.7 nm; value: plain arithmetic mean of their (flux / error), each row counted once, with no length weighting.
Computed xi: 43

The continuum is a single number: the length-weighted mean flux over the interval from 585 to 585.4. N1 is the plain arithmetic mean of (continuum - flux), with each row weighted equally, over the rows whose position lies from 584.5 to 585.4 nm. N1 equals -0.17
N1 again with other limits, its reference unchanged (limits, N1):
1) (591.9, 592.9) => 0.58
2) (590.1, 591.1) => 0.50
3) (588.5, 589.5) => 0.77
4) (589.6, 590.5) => 1.21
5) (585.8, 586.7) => -0.45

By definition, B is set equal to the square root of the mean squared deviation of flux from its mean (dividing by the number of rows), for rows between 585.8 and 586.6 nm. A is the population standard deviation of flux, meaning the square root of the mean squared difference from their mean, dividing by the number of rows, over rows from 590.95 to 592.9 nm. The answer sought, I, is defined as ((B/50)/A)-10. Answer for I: -9.977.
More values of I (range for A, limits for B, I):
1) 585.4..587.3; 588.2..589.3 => -9.959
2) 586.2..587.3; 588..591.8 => -9.953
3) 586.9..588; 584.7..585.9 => -9.984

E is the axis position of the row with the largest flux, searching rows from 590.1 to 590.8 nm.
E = 590.746 nm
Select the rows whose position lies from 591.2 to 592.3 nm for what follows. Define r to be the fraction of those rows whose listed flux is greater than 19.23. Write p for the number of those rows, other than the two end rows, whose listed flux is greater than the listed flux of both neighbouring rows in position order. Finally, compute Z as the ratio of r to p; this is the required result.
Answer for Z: 0.00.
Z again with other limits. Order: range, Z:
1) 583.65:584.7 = 0.19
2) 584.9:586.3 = 0.23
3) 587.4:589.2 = 0.28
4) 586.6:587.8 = 0.50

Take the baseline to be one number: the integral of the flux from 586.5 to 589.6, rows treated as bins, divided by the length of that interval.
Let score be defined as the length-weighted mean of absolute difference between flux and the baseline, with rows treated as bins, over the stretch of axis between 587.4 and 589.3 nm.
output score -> 1.1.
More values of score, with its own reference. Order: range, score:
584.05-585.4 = 0.4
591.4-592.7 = 0.9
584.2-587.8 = 0.6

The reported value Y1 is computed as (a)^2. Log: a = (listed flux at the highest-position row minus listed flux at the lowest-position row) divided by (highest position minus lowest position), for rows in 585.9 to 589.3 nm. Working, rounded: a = -0.7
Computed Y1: 0.5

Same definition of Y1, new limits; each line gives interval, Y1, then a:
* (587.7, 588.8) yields 1.0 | -1.0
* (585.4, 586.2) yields 2.4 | 1.6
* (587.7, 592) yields 0.2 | -0.4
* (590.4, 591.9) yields 0.0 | 0.2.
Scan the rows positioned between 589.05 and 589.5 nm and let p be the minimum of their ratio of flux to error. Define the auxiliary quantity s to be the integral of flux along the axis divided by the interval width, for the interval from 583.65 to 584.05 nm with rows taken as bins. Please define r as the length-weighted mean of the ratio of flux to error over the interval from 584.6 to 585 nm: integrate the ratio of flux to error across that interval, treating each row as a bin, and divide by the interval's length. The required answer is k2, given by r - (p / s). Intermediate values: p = 47.9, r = 58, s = 18.5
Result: 55.7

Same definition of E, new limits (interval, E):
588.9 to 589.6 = 588.980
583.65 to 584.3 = 583.983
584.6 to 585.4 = 584.656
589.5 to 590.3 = 590.202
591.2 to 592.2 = 591.562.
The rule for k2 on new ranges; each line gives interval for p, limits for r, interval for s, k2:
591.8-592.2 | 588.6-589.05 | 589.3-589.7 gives 49.9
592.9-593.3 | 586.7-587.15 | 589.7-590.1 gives 57.7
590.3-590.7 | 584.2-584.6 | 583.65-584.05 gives 49.0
